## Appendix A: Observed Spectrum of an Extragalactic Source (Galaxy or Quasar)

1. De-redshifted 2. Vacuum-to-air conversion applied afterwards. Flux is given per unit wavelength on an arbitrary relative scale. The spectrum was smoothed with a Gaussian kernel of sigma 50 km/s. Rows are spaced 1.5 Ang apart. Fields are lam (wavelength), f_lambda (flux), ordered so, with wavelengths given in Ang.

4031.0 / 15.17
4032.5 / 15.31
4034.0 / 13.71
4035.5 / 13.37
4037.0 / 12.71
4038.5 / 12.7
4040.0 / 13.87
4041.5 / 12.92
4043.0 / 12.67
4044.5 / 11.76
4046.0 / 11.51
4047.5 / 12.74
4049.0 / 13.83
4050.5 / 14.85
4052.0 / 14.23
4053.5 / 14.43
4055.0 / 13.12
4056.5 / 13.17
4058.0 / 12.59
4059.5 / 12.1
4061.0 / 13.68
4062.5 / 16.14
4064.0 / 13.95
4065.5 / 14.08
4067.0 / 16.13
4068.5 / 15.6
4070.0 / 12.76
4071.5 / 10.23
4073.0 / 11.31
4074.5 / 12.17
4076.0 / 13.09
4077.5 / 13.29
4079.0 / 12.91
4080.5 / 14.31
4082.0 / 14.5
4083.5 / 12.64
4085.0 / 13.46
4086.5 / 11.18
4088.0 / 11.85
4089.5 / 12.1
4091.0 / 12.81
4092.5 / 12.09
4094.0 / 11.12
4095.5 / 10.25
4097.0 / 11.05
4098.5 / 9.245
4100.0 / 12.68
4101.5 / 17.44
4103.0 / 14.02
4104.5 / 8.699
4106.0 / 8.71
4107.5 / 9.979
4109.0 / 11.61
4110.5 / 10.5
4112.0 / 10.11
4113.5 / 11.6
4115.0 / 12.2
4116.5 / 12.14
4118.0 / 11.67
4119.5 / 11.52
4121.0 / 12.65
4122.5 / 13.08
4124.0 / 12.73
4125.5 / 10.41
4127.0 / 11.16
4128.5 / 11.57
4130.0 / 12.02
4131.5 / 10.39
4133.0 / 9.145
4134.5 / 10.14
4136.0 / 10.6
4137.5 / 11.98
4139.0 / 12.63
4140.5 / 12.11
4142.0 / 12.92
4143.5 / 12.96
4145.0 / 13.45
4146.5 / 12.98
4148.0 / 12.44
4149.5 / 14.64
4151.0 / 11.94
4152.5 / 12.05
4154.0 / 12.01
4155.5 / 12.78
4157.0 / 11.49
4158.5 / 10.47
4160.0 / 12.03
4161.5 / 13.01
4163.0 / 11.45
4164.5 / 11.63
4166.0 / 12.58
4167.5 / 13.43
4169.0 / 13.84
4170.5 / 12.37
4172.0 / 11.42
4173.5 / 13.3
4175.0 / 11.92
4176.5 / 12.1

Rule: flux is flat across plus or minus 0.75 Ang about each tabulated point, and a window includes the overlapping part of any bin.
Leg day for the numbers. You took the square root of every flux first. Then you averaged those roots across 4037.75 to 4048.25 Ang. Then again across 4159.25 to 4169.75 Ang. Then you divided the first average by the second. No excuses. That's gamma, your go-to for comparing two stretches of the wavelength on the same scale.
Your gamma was 1.00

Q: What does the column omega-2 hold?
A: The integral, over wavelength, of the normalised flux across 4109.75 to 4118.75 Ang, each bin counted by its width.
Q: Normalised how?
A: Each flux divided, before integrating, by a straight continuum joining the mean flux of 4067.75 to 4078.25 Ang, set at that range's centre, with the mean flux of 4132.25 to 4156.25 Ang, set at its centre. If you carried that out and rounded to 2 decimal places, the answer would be 8.27 Ang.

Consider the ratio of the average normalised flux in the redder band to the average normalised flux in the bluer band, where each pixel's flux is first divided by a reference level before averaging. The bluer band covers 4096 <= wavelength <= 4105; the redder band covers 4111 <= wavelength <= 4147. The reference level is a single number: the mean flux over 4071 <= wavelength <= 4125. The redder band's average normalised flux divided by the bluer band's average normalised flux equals 0.96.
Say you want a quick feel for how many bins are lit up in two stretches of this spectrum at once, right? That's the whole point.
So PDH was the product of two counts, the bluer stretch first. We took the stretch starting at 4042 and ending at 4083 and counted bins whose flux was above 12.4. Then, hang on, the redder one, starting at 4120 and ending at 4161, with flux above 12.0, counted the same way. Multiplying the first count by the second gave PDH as 336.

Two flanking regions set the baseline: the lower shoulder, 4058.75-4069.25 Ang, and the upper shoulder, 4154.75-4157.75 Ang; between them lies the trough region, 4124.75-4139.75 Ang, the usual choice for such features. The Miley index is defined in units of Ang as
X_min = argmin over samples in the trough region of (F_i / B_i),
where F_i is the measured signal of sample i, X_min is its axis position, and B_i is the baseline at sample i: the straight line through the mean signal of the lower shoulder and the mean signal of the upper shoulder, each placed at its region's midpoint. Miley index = 4133.0 Ang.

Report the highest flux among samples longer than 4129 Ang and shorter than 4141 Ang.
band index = 12.63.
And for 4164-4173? 13.84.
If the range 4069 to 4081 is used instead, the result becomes 14.31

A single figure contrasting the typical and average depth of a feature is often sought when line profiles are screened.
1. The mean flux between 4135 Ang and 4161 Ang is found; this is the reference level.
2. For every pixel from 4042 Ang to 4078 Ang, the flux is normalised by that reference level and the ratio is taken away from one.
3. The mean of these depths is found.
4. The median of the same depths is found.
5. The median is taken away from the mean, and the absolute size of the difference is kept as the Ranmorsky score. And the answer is 0.013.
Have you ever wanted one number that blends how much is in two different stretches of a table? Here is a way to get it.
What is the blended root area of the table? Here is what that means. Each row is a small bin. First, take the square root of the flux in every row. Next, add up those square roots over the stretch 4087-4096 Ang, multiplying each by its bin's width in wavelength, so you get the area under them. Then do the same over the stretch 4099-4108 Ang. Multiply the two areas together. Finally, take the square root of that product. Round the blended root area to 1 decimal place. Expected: 30.8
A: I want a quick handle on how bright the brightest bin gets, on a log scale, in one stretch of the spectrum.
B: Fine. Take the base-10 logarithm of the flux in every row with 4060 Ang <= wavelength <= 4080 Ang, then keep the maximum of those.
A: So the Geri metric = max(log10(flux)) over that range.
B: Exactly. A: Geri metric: 1.21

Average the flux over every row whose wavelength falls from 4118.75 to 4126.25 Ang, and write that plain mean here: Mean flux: 12.1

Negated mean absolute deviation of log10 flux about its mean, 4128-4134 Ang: -0.041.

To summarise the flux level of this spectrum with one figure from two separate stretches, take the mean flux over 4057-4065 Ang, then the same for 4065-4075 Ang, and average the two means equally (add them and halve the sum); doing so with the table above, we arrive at 13.4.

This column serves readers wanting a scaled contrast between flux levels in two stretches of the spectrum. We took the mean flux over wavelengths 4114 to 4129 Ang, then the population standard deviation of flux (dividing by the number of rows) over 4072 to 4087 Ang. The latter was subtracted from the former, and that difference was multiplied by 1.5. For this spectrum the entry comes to 16.3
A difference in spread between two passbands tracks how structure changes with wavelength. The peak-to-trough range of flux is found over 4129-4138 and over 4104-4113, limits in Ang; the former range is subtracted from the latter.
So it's 0.0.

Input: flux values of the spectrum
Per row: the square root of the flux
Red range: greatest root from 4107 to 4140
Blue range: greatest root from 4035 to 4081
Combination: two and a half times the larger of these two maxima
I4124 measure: 10.0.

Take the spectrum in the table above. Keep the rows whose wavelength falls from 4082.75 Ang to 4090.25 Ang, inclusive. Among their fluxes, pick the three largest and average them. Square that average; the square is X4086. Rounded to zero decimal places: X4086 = 162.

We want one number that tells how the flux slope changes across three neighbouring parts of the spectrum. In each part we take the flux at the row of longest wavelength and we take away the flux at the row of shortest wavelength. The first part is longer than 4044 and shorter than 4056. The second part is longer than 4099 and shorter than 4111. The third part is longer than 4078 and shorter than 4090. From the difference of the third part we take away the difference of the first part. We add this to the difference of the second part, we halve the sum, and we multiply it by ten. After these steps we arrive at -22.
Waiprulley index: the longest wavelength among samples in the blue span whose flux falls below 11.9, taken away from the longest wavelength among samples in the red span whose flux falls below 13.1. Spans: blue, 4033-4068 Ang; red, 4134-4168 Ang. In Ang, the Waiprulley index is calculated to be 120.0 Ang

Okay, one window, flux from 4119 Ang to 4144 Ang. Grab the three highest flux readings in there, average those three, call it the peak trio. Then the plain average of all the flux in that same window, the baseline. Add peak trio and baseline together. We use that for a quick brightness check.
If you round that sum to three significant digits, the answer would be 24.6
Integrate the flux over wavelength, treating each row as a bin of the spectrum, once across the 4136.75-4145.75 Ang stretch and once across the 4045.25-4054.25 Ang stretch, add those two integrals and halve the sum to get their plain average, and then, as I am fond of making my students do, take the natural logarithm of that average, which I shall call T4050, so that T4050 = 4.77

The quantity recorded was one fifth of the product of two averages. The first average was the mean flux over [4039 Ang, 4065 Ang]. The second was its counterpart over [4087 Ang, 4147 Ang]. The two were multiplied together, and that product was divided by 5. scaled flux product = 31.2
